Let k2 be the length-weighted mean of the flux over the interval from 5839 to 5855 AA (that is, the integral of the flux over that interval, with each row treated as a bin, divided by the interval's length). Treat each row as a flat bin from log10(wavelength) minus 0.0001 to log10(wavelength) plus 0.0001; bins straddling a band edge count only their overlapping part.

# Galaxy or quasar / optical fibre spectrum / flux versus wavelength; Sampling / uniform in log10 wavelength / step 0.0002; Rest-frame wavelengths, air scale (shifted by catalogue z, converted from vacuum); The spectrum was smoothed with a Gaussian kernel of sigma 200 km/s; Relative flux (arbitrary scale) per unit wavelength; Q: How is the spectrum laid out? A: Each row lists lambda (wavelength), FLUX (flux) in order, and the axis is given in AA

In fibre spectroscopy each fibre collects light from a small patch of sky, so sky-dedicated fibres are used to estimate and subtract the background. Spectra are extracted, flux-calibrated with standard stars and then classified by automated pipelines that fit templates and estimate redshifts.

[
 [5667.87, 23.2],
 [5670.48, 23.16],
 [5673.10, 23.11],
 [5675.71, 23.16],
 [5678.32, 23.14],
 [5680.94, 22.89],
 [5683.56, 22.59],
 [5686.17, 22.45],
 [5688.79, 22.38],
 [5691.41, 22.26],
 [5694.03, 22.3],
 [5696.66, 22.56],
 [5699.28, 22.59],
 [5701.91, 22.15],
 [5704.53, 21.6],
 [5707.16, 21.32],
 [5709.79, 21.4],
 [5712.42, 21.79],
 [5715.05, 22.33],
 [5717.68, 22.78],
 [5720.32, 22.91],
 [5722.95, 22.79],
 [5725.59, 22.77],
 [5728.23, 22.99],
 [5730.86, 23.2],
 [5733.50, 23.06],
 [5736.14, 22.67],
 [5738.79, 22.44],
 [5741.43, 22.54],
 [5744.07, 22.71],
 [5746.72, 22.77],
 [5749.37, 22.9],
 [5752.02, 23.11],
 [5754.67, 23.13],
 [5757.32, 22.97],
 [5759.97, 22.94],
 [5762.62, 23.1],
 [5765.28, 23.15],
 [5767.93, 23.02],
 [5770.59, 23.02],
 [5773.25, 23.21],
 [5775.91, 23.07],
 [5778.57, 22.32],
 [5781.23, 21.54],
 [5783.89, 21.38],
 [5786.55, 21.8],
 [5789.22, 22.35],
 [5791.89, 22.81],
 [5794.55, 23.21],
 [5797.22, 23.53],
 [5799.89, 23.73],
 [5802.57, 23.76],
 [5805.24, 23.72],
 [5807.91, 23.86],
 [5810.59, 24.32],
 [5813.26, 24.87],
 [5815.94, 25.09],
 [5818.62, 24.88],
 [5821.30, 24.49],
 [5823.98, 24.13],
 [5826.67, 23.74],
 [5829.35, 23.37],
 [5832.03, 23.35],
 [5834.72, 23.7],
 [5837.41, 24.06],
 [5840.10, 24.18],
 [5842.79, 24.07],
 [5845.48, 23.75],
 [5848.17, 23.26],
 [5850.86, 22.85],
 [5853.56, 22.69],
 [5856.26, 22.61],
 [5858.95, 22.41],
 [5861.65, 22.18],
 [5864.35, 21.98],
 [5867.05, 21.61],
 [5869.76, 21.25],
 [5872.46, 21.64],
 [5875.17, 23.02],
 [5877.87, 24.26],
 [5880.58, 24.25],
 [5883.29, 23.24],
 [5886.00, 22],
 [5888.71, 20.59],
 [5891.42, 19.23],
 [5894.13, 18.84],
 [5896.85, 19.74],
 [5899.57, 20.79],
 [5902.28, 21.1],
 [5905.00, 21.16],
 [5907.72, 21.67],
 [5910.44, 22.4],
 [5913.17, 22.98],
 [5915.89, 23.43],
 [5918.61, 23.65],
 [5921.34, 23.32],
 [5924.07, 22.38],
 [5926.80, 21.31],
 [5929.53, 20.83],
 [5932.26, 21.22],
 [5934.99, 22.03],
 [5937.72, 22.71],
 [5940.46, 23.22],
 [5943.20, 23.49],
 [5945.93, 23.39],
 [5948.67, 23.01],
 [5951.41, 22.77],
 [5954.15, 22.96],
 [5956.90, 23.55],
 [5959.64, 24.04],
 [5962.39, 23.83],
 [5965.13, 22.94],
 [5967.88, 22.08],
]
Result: 23.4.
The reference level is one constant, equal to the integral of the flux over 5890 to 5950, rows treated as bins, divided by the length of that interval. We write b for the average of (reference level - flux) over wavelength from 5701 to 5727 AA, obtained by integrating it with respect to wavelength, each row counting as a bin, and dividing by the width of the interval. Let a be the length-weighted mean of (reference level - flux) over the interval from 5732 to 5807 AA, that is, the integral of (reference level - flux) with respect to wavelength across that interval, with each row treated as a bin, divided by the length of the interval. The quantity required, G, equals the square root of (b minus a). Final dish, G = 0.82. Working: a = -0.96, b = -0.28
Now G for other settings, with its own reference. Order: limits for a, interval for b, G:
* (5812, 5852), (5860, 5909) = 1.55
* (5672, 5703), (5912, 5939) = 0.50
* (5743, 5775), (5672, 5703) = 0.61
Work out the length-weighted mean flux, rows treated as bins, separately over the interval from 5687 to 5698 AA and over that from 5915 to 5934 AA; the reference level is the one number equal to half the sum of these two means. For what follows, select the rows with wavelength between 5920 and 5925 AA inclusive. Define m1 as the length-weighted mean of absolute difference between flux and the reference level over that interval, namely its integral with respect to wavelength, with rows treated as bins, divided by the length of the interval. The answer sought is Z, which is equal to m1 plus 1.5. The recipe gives 2.06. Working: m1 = 0.56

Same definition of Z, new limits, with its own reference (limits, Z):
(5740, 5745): 1.79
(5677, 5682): 2.20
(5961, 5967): 2.49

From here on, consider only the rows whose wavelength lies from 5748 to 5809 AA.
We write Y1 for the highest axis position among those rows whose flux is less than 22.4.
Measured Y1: 5789.22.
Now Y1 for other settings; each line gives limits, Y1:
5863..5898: 5896.85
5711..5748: 5715.05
